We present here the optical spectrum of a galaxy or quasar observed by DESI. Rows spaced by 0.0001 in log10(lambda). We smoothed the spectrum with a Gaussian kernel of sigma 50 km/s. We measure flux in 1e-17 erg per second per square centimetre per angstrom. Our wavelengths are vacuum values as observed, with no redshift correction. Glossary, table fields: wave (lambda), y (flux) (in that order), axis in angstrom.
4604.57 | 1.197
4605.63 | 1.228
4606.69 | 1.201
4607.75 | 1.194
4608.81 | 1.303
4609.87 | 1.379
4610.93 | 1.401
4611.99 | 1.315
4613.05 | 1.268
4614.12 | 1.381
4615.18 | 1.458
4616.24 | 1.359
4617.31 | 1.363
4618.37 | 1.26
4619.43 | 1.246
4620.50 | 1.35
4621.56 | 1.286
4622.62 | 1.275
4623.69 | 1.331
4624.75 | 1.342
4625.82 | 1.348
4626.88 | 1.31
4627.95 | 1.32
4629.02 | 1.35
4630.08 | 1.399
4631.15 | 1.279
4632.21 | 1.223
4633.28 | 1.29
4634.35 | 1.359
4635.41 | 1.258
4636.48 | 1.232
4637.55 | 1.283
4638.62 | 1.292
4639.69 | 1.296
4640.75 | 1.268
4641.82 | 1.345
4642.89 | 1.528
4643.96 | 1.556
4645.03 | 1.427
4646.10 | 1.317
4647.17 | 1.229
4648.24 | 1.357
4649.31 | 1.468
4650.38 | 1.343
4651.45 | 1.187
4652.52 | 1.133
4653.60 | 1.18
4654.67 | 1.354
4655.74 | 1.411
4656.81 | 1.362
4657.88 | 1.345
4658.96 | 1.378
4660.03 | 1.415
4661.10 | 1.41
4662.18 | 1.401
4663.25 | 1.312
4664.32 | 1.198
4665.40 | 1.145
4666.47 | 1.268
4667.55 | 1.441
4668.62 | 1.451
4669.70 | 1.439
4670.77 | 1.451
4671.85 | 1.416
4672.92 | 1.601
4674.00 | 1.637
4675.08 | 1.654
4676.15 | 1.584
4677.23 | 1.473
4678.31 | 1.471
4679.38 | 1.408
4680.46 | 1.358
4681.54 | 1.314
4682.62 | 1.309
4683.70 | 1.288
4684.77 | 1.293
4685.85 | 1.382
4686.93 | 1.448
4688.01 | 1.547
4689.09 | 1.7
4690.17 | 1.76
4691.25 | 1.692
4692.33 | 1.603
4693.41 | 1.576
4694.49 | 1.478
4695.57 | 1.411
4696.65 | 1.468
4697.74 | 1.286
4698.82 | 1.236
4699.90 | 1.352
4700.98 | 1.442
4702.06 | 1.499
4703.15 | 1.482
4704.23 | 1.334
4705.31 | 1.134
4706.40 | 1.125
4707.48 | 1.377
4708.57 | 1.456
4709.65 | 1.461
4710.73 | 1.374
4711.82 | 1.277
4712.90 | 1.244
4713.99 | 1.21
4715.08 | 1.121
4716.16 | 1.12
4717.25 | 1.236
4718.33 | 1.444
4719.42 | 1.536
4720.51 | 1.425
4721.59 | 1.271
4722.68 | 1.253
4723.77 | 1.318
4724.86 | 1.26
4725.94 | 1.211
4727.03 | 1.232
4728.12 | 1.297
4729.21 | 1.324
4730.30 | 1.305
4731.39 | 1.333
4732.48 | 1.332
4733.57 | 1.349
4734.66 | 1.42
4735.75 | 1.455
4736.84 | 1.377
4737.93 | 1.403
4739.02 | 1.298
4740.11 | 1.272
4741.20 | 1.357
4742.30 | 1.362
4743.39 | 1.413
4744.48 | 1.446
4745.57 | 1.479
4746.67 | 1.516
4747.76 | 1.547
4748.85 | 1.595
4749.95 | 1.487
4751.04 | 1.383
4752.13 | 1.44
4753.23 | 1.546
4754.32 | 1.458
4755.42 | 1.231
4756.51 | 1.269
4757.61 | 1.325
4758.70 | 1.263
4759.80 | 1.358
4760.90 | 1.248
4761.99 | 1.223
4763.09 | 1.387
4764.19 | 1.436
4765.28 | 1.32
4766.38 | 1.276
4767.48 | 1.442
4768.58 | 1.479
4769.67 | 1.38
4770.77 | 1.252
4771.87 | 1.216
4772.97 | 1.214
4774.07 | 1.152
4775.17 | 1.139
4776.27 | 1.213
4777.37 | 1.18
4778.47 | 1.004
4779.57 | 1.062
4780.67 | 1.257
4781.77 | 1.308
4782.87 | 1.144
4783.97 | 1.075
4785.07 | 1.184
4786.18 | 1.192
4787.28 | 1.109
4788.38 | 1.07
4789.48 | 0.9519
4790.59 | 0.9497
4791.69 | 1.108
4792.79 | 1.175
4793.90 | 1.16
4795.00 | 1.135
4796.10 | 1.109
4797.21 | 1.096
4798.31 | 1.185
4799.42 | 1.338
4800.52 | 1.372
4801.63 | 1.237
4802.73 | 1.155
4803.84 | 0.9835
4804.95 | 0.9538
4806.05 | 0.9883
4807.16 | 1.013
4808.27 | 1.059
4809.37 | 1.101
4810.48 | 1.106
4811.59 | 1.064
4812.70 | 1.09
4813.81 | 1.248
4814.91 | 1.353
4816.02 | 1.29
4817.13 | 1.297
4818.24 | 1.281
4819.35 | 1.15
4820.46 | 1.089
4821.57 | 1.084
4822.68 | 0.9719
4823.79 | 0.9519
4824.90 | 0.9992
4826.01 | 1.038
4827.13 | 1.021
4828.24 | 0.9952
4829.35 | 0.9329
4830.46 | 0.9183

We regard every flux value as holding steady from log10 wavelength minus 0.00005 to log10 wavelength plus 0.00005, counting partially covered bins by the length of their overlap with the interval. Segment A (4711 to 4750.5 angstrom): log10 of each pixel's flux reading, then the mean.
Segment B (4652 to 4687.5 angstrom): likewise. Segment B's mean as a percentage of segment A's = 109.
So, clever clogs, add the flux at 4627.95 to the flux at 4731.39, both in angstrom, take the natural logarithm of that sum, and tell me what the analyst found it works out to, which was 0.976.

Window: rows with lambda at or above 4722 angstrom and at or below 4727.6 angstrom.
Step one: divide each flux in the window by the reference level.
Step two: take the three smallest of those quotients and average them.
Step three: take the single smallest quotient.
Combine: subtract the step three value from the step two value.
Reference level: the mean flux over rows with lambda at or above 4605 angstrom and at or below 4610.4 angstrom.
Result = 0.017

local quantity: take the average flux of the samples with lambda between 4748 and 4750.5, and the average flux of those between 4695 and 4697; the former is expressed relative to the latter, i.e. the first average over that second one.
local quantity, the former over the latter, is 1.071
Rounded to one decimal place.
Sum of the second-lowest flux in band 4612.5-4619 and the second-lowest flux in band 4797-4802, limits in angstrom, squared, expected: 6.0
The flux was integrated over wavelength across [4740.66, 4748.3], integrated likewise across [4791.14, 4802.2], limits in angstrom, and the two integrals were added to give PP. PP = 24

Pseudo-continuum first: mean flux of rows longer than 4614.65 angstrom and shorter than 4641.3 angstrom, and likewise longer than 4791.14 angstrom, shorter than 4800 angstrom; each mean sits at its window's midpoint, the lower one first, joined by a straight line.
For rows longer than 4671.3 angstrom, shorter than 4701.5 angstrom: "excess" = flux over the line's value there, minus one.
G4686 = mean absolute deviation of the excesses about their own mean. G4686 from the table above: 0.093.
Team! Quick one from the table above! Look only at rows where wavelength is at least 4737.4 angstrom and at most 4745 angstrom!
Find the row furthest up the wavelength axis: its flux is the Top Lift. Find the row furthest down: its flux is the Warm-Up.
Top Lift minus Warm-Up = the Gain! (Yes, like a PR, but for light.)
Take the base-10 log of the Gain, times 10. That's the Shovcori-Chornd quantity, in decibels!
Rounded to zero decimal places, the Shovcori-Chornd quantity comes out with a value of -14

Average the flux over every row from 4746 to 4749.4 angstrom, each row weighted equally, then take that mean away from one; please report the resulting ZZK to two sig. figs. -0.55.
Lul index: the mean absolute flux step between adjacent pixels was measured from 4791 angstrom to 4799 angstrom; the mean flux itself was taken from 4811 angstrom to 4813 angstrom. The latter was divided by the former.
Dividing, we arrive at 27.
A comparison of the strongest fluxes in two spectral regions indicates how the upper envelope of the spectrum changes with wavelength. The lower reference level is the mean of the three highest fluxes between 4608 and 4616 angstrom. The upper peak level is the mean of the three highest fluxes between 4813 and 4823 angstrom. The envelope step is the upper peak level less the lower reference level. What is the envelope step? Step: -0.10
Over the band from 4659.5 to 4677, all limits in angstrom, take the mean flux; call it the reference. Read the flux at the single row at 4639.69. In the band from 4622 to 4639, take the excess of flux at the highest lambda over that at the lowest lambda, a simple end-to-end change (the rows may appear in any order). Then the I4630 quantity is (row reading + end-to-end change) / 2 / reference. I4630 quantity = 0.460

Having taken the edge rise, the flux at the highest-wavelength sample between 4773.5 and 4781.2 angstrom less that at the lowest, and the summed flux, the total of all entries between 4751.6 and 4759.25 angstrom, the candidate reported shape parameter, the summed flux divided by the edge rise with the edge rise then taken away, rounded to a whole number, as 91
